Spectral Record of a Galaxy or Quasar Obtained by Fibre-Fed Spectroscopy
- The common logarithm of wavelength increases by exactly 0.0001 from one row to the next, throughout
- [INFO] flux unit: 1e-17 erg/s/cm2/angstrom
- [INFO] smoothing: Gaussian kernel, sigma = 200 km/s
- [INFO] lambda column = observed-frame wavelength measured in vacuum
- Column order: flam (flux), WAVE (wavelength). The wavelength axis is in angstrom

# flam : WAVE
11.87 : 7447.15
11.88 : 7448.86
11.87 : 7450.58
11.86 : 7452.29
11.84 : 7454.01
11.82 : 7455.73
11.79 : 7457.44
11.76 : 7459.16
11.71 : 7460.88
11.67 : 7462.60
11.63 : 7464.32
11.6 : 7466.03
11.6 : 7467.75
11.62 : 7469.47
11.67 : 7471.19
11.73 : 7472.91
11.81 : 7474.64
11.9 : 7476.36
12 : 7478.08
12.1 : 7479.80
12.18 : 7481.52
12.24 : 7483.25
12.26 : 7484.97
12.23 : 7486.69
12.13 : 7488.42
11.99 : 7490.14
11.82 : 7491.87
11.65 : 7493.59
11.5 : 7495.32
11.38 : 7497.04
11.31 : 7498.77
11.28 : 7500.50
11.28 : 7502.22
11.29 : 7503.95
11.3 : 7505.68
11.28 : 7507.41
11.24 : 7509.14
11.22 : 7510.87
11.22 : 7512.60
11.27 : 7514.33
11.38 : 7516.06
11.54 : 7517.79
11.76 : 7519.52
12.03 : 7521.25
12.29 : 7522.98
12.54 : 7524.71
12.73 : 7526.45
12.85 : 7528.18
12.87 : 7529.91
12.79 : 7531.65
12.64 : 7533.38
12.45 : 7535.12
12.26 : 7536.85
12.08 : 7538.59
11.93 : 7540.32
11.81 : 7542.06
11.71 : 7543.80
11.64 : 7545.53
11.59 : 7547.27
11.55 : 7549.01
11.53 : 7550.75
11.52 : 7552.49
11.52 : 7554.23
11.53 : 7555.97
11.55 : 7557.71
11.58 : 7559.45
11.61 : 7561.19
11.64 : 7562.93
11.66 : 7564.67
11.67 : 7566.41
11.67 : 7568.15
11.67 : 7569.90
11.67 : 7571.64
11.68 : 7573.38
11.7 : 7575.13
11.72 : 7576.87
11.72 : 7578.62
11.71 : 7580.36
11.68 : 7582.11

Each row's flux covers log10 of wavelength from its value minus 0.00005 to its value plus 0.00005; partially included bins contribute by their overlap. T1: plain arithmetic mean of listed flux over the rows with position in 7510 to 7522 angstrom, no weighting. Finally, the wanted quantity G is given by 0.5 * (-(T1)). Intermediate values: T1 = 11.5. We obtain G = -5.74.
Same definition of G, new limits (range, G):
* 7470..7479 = -5.91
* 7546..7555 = -5.77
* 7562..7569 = -5.83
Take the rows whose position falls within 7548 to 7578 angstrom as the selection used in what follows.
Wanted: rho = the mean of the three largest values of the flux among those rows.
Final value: 11.7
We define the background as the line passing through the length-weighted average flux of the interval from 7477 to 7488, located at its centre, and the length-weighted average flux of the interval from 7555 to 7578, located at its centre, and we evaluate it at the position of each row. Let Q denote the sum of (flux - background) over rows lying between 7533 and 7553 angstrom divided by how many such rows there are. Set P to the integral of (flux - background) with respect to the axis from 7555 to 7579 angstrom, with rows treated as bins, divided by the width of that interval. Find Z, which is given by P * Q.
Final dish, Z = 0.001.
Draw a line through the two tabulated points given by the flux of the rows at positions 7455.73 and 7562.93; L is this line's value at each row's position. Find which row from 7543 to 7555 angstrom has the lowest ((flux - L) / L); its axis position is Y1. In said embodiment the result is 7552.49 angstrom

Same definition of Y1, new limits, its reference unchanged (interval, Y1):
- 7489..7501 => 7500.50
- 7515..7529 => 7516.06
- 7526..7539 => 7538.59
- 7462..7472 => 7466.03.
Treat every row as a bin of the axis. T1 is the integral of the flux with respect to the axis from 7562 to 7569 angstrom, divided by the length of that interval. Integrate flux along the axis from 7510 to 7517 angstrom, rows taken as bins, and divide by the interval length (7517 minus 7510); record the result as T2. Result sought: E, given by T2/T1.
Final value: 0.97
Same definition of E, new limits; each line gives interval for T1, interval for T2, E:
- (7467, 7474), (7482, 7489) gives 1.05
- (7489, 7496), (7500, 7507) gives 0.96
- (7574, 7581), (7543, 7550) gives 0.99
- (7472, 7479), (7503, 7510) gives 0.95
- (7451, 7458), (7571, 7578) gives 0.99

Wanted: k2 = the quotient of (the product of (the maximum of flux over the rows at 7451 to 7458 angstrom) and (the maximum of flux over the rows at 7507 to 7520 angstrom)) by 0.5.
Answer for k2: 279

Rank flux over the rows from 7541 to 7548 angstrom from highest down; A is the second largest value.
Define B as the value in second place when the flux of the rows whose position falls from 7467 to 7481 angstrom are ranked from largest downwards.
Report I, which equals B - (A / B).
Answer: 11.0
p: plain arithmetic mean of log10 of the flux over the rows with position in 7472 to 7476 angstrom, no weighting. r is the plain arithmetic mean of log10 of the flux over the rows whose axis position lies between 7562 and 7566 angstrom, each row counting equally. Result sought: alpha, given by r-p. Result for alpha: -0.004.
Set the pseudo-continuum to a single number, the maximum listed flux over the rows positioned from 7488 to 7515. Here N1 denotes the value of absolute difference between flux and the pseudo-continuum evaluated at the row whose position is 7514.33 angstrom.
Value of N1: 0.86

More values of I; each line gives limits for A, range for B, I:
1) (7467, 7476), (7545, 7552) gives 10.6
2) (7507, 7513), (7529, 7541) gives 11.9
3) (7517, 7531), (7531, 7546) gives 11.6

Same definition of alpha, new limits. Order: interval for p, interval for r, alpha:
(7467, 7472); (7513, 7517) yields -0.012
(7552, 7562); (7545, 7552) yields 0.001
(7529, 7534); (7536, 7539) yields -0.021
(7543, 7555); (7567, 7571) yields 0.003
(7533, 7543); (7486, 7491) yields -0.003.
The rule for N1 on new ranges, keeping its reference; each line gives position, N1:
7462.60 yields 0.46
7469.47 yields 0.51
